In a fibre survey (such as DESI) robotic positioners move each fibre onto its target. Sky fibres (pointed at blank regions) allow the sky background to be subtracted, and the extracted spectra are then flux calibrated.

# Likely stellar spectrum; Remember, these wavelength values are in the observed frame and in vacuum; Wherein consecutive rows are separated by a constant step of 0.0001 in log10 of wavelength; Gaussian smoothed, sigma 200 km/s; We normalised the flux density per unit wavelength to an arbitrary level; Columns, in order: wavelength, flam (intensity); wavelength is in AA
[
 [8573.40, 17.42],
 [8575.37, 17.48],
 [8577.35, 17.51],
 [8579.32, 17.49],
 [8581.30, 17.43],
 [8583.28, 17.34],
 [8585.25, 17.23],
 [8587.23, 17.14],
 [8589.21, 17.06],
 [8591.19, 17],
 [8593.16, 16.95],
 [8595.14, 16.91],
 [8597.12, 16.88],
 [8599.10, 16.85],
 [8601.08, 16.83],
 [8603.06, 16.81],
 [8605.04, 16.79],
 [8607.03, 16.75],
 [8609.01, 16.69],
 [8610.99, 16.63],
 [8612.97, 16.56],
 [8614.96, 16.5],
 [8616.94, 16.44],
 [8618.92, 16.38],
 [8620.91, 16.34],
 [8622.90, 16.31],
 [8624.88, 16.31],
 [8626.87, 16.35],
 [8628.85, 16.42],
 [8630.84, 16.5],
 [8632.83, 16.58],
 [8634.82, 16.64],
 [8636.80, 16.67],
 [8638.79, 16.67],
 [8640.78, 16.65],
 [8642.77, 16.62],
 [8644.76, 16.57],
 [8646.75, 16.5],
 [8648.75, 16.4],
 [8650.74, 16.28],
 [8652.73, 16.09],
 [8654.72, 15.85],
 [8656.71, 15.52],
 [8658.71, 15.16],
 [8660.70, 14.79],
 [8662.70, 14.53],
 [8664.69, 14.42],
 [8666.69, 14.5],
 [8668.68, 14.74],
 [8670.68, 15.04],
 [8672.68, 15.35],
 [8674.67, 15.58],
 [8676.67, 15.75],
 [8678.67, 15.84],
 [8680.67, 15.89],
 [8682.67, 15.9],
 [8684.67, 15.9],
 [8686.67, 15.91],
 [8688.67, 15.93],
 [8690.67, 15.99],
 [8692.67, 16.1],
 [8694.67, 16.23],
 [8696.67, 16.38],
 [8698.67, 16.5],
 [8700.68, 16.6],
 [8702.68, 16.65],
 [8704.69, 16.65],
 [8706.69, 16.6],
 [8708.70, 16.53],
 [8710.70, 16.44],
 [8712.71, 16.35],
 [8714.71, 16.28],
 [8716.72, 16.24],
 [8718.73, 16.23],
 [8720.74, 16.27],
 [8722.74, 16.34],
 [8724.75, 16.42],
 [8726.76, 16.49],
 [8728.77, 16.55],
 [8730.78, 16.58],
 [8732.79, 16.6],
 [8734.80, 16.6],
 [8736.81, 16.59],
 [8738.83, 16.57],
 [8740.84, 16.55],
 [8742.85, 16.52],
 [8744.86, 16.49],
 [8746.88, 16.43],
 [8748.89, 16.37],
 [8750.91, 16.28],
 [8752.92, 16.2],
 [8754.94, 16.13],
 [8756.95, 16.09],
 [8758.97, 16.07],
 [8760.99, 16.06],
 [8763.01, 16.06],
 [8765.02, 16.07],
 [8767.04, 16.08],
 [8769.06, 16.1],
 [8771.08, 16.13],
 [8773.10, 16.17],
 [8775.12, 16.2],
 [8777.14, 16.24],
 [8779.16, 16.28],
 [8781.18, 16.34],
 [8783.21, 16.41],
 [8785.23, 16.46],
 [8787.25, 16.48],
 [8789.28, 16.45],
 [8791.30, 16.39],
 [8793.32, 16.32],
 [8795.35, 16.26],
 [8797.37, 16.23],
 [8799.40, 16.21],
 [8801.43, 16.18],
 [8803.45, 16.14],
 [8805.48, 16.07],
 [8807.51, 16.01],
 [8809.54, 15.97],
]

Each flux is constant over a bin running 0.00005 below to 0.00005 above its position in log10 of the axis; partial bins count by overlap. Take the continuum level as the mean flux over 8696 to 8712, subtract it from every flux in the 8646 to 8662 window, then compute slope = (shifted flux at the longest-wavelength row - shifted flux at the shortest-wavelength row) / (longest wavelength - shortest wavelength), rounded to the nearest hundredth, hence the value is -0.12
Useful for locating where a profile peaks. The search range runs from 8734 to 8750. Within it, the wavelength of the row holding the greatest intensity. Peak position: 8734.80 AA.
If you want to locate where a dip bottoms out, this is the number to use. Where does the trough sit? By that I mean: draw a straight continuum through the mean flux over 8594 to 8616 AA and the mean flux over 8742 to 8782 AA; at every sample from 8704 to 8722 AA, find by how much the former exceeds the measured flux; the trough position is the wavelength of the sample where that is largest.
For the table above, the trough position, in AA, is 8718.73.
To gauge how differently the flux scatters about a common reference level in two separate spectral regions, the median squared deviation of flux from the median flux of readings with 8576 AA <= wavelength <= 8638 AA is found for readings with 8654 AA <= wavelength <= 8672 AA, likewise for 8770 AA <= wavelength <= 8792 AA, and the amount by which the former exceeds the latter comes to 3.67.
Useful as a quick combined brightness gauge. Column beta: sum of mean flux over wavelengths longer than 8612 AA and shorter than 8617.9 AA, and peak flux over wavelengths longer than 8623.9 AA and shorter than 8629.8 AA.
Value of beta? 32.9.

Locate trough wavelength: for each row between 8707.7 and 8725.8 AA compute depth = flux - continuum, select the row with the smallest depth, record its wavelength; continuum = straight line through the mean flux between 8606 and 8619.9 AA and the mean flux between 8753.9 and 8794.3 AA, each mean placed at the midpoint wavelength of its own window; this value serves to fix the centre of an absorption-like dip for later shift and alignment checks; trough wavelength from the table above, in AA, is 8718.73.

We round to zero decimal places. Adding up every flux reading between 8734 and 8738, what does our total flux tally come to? 33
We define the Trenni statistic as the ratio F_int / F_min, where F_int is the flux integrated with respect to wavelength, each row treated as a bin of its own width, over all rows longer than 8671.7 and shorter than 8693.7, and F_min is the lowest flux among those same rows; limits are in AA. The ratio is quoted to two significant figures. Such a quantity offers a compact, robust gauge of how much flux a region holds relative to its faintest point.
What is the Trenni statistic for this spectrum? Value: 23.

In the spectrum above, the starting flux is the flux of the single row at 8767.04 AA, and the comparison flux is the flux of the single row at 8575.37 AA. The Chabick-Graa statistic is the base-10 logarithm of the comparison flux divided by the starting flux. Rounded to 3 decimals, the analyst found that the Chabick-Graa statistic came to 0.036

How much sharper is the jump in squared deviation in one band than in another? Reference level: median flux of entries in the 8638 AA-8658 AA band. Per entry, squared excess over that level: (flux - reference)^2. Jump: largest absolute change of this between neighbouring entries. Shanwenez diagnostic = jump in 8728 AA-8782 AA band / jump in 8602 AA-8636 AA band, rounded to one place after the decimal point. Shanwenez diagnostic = 1.2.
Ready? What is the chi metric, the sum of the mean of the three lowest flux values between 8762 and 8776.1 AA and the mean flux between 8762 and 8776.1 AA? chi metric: 32.2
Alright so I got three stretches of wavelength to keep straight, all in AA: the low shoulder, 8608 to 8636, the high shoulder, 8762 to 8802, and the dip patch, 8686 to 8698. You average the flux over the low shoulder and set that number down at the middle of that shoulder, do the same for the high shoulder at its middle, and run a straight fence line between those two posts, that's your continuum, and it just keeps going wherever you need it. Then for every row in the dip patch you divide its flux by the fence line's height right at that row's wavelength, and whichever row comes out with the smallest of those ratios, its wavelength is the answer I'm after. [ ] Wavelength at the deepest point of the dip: 8686.67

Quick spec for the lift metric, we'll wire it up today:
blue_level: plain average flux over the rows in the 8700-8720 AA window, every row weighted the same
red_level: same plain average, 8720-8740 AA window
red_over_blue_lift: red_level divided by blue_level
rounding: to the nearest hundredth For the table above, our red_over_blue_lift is 1.00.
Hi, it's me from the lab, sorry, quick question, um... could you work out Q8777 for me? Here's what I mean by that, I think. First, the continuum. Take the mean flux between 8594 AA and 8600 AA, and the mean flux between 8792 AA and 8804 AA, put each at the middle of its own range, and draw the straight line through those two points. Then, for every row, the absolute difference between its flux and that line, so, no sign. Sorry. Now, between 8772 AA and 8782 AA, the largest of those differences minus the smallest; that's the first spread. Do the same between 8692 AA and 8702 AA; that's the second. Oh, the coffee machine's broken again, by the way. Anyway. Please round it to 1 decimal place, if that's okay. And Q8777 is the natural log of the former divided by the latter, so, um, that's -1.2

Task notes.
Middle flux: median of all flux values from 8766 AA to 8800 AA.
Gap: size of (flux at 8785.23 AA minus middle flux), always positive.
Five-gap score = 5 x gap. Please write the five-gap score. 1.00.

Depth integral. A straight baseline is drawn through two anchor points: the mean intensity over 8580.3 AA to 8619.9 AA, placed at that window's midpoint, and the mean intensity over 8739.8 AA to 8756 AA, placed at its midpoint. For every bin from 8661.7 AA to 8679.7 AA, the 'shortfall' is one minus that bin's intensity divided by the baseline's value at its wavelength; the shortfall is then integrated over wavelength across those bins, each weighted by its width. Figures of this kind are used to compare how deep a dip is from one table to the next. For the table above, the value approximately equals 1.67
